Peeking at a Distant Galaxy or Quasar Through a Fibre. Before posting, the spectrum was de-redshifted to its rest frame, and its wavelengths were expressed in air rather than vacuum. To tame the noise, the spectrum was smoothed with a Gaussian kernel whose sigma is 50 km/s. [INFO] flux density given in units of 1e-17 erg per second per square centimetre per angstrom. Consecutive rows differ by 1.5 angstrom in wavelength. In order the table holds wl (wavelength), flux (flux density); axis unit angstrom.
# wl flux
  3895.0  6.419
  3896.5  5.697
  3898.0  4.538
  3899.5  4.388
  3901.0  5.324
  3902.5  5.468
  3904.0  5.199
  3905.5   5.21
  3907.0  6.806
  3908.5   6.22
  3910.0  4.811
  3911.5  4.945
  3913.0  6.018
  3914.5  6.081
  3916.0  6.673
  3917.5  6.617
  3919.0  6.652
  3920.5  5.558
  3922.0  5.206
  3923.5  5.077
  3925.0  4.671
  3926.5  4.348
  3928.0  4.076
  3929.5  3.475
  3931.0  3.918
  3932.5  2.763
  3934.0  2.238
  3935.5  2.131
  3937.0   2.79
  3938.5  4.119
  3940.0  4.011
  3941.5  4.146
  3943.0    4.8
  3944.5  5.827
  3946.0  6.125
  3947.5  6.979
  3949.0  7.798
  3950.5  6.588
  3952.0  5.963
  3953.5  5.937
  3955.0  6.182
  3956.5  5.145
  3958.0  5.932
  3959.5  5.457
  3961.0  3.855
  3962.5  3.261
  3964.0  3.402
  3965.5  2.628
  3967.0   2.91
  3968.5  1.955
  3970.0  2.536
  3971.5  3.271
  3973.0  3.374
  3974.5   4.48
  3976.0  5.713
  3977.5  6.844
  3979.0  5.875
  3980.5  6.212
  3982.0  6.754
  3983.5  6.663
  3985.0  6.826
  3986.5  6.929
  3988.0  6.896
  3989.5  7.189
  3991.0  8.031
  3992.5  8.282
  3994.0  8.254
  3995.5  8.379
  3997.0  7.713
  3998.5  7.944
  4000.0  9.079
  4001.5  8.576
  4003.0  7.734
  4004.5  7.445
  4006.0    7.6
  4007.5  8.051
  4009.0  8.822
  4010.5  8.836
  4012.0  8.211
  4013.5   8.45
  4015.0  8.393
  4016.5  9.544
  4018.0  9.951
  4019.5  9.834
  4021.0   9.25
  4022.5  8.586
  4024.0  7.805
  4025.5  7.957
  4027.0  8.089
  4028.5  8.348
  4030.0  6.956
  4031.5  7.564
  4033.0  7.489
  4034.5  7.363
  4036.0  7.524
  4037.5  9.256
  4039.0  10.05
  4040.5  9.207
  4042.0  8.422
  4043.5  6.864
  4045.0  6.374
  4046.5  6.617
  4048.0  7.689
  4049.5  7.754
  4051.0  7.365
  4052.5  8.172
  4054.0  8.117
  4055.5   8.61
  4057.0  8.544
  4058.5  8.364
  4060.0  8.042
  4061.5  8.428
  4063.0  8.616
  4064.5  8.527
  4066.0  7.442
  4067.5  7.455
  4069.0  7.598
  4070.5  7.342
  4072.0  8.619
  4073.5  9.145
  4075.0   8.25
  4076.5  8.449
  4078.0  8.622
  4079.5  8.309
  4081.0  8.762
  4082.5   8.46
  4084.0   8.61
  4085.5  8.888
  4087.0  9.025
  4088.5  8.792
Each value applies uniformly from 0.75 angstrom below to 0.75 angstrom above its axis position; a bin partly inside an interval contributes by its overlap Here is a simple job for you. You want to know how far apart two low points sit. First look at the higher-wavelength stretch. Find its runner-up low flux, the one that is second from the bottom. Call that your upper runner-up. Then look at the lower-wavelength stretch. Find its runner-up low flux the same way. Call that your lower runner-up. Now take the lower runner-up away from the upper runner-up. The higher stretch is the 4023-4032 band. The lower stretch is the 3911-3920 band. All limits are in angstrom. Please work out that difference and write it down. 1.55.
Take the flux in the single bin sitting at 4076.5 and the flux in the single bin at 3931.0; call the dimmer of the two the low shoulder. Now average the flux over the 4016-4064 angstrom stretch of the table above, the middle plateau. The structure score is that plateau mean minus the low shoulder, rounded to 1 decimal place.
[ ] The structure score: 4.3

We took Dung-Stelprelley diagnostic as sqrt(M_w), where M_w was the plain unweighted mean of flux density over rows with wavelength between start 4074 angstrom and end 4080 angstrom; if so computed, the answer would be 2.9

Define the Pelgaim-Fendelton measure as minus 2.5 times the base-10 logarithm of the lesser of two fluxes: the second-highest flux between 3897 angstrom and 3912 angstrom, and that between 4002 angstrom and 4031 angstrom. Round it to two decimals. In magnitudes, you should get -1.98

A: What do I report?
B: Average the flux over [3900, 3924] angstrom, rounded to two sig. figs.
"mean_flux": 5.7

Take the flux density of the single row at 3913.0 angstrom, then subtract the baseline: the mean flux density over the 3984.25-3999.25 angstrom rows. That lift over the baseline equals -1.6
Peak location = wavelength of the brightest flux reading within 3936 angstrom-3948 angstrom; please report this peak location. 3947.5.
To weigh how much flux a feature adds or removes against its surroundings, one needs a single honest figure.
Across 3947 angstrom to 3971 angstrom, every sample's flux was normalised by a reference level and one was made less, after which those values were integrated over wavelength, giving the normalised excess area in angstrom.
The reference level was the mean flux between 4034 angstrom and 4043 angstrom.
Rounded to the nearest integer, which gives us -11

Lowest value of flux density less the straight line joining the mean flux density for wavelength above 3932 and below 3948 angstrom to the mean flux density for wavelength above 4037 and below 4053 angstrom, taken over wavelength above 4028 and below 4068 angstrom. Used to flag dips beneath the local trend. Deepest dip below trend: -1.6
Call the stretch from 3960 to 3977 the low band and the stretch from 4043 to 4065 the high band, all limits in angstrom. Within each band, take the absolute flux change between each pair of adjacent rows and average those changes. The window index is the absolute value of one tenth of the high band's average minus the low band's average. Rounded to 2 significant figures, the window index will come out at 0.62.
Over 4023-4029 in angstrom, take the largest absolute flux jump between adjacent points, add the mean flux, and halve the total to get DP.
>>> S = 4.2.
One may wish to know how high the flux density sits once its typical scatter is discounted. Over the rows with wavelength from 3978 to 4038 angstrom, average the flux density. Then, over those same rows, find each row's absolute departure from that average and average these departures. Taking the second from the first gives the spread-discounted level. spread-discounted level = 7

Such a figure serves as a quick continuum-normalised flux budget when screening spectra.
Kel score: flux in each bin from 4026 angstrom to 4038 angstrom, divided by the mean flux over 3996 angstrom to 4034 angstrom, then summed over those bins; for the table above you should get 7.5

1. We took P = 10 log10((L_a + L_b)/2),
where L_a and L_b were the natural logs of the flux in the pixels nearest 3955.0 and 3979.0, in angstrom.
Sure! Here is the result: 2.5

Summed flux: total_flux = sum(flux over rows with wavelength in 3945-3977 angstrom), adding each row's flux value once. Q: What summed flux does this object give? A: 99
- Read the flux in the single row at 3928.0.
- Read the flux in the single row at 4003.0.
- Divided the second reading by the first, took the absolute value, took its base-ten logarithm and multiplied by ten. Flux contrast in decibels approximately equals 2.8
